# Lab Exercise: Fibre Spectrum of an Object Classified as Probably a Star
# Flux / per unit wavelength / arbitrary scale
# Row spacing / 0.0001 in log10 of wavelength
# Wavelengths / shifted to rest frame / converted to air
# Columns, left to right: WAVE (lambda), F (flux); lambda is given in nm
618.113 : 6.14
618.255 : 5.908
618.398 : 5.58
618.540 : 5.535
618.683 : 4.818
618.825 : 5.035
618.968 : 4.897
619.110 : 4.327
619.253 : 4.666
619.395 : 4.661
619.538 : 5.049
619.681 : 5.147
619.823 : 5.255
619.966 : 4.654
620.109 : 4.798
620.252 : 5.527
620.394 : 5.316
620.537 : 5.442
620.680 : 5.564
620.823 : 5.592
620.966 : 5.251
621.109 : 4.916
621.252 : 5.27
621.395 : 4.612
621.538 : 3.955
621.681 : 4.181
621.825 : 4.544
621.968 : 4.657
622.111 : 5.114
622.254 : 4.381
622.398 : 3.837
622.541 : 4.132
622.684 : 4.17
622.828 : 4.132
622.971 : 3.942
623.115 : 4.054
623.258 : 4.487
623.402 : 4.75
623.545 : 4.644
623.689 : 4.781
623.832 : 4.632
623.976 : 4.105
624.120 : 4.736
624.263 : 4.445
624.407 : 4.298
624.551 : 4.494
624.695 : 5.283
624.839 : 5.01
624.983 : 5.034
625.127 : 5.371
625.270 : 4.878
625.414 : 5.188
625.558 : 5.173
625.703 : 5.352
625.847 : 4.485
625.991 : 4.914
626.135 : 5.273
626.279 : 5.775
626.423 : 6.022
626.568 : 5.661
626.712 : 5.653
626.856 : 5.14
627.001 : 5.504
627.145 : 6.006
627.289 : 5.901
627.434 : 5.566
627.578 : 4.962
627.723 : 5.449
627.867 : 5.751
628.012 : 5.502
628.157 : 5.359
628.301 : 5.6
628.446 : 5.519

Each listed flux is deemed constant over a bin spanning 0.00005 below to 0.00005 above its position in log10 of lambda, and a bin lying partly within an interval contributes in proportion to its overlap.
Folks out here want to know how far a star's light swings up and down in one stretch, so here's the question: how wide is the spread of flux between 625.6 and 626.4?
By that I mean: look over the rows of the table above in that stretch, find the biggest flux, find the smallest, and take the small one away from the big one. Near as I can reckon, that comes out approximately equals 1.29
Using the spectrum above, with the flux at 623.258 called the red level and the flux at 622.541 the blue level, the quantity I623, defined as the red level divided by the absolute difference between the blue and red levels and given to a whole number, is 13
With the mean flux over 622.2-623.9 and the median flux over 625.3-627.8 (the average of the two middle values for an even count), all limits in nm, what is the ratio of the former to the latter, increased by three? 3.79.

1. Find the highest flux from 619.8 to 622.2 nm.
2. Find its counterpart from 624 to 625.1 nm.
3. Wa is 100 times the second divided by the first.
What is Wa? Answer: 94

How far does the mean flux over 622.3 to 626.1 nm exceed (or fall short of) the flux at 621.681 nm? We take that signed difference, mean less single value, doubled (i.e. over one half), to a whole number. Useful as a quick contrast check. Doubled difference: 1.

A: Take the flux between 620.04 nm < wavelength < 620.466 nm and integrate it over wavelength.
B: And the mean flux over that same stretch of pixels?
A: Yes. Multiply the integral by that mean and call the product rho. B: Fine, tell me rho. 12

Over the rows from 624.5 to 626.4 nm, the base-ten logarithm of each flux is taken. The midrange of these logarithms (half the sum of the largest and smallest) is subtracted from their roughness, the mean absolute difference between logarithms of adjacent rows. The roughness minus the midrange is -0.674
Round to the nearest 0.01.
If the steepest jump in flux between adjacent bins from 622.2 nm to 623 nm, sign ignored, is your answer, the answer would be 0.54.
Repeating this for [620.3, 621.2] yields 0.34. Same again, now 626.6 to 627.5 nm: 0.51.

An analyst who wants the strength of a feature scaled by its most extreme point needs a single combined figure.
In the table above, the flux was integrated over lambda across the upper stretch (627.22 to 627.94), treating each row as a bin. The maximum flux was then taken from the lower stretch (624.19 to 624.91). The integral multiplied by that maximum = 21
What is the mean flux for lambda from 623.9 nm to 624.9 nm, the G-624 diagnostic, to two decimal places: 4.62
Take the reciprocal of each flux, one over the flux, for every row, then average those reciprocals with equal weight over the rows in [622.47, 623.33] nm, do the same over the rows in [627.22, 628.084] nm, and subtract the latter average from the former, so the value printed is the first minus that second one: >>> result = 0.060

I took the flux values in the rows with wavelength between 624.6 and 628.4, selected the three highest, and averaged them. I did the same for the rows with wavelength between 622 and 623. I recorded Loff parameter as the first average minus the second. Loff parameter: 1.42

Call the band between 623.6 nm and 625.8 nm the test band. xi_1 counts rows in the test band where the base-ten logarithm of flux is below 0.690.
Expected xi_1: 8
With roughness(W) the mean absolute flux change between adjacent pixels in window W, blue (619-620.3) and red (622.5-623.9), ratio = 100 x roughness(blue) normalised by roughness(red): 185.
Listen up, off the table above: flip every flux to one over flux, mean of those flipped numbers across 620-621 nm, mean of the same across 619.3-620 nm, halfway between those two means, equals 0.195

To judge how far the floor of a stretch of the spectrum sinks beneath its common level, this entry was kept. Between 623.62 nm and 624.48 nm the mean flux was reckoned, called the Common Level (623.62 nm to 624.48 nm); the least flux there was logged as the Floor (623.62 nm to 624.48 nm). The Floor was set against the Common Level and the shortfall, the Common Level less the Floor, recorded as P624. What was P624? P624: 0.39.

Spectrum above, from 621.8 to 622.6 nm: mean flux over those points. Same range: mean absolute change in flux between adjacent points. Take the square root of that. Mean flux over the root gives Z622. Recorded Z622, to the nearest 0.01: 6.79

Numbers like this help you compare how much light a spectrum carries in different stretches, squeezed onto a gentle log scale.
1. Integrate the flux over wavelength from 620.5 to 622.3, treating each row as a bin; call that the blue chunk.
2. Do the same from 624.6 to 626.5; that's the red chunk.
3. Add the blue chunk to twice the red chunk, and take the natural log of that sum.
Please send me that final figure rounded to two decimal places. 3.35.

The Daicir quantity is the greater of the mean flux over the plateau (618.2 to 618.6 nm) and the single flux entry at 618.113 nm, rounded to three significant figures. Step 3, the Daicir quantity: 6.14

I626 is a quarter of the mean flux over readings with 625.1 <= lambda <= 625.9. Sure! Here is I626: 1.27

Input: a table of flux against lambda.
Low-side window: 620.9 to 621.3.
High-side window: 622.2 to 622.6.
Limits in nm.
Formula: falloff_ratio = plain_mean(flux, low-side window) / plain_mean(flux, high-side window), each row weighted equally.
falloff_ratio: 1.25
